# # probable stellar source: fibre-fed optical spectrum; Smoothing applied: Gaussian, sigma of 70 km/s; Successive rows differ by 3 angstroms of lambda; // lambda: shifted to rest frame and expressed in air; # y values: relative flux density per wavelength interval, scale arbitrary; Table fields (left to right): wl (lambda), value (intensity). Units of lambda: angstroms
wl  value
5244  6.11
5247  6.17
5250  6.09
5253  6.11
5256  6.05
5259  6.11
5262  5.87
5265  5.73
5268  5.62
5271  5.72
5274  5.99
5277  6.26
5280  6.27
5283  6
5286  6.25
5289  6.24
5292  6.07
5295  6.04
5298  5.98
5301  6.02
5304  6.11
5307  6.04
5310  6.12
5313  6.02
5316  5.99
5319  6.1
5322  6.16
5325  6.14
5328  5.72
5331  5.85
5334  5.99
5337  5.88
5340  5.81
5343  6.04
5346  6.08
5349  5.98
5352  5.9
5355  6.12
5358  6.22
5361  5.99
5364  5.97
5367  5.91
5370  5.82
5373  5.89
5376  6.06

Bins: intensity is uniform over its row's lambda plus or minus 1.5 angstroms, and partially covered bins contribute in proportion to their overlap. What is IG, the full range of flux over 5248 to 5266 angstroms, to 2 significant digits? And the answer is 0.38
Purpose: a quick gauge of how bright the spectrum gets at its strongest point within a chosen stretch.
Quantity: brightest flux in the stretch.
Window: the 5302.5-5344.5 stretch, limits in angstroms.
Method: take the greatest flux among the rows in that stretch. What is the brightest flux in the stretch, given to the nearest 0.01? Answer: 6.16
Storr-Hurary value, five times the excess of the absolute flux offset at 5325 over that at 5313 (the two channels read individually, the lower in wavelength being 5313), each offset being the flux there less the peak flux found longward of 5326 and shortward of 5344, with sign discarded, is 0.40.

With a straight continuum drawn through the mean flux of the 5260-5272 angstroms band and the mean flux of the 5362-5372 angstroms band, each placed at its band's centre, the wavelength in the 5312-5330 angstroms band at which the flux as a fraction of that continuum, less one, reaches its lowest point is 5328 angstroms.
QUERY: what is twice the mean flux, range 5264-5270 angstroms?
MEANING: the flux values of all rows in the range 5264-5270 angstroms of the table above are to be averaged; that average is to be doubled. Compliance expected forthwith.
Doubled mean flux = 11.35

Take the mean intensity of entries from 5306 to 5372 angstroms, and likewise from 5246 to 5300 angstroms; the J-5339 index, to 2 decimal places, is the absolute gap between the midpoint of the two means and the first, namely 0.02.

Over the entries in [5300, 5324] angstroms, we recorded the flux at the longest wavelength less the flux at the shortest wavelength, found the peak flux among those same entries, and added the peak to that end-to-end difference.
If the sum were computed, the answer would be 6.3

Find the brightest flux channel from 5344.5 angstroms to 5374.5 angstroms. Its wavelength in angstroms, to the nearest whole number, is 5358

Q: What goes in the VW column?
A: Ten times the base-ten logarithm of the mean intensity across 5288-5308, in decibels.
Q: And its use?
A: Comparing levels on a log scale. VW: 7.83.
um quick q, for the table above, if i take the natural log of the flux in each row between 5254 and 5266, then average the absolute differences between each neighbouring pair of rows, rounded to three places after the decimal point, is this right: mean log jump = 0.025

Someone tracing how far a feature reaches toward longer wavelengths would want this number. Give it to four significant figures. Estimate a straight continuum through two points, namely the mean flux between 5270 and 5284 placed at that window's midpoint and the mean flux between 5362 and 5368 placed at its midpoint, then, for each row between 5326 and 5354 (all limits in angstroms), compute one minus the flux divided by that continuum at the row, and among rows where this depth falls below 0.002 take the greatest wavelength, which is 5349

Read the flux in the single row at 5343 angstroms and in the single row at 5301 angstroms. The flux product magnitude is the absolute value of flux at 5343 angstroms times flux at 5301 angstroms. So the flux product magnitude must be 36.4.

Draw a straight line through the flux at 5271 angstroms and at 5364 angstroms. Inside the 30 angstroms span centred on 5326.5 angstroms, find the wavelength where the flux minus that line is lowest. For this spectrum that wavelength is 5328 angstroms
